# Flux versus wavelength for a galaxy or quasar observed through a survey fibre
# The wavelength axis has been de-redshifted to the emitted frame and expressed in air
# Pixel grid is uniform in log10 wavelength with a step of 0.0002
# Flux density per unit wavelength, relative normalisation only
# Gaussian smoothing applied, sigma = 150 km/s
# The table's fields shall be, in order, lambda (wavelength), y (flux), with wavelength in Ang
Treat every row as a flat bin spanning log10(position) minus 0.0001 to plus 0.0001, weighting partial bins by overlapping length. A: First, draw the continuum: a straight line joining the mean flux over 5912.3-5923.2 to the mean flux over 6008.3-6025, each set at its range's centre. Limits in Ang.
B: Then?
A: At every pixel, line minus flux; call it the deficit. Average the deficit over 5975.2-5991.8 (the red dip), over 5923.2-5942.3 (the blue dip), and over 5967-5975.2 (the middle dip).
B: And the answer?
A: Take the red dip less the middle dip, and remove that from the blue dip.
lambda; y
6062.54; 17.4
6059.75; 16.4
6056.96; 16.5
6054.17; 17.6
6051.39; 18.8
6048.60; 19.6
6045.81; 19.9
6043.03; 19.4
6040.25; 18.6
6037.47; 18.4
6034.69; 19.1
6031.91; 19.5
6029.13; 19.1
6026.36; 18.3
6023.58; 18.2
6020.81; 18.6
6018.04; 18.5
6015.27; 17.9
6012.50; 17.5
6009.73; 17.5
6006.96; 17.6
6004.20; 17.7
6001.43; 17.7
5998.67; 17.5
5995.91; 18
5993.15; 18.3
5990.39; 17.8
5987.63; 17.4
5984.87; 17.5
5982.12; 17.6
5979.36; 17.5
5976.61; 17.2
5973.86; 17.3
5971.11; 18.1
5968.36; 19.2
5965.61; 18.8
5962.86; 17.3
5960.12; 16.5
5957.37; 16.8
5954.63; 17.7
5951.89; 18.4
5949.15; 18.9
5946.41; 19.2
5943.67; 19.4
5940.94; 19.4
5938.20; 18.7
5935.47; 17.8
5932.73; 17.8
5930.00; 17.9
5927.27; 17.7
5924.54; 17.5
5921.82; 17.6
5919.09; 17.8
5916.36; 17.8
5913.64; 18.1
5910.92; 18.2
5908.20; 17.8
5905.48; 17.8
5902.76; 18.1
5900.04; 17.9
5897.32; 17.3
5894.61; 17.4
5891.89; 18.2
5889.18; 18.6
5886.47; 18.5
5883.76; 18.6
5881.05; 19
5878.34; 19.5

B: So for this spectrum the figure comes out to -1.0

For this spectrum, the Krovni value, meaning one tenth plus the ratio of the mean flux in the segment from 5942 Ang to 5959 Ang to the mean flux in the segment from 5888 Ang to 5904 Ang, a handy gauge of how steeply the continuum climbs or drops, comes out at 1.127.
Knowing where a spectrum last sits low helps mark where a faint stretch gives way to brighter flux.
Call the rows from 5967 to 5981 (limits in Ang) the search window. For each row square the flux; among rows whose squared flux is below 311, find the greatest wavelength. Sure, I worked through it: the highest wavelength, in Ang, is 5979.36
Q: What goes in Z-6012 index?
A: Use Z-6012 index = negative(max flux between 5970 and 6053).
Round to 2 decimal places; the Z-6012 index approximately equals -19.90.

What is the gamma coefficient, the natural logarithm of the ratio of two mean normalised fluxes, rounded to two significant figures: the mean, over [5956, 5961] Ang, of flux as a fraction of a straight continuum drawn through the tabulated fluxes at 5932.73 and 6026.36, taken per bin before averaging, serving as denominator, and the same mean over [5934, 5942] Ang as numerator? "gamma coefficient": 0.12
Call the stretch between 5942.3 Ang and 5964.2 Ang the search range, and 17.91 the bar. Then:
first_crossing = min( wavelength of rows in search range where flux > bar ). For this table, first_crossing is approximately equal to 5943.67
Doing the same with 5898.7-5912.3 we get 5902.76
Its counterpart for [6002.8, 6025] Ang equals 6018.04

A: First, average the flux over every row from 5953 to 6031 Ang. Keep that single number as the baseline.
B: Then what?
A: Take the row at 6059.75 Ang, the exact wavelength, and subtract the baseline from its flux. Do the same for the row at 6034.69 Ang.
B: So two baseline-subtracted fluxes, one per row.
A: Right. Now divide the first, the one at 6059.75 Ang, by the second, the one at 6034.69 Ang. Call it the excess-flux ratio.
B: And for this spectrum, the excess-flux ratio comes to -1.1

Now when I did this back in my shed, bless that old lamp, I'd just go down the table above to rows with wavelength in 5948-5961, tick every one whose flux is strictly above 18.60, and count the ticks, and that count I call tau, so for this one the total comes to 1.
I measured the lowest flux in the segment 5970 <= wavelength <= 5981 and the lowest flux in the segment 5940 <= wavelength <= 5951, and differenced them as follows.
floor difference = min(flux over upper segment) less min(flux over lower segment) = -1.70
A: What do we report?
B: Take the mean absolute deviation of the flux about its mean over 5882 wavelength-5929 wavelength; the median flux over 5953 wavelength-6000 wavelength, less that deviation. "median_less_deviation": 17.2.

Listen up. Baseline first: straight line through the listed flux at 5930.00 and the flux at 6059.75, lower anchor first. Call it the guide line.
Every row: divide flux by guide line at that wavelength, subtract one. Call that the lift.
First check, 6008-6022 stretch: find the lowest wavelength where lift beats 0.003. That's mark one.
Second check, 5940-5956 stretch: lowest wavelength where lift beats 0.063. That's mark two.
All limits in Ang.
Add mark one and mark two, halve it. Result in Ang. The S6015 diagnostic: 5975.3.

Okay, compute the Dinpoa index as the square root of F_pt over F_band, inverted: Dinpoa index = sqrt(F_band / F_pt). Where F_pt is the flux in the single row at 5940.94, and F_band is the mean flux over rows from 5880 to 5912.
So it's 0.97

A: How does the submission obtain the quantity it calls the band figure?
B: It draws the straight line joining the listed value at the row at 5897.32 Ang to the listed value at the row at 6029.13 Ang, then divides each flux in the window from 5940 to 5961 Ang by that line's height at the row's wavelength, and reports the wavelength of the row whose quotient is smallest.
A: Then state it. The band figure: 5960.12 Ang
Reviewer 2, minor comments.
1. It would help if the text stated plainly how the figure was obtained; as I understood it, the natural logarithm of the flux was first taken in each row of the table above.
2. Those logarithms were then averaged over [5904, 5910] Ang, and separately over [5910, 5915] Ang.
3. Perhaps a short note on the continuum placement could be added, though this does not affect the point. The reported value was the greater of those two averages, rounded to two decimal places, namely 2.90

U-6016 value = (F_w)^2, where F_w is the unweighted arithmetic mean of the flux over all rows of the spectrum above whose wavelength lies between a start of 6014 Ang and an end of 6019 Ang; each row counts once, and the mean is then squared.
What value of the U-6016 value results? 331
